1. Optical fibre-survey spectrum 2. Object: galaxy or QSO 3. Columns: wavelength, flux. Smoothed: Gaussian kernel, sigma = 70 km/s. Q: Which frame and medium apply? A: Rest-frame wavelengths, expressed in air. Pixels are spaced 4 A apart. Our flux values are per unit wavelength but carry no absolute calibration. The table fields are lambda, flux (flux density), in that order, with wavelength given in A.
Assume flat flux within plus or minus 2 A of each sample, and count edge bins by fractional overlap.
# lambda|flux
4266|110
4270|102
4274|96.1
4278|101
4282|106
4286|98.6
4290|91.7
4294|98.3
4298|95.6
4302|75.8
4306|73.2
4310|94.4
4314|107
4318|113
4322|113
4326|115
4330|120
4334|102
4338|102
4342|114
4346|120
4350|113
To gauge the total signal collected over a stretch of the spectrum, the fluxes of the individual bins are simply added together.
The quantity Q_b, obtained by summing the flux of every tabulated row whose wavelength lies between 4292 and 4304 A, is 270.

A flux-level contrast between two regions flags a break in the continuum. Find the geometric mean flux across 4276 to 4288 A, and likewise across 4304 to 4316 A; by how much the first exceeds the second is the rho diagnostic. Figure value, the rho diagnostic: 11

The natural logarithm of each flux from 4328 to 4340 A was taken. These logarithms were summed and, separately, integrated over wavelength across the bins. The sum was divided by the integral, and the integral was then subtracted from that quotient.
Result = -55.9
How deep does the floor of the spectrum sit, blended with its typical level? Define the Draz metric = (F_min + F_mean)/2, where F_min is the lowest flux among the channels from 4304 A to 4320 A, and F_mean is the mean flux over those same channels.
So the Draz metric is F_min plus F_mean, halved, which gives 85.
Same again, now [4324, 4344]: 106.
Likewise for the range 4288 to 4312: 81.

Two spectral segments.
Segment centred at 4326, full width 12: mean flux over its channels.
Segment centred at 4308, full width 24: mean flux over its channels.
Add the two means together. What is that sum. 209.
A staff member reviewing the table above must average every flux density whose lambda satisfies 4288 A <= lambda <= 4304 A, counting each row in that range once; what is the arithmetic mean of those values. 90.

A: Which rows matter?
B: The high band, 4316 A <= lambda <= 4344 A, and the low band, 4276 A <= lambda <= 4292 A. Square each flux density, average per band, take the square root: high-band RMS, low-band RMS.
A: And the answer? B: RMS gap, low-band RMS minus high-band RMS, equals -12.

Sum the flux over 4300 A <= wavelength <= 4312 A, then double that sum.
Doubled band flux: 487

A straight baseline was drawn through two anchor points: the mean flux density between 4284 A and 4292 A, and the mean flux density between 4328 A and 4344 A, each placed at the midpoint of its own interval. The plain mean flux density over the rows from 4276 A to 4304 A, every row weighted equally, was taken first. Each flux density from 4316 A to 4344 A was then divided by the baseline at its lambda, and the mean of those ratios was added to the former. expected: 96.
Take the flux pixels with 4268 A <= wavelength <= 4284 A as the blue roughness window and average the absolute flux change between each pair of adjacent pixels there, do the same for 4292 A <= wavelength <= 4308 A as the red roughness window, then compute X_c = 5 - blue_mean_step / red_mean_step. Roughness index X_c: 4.37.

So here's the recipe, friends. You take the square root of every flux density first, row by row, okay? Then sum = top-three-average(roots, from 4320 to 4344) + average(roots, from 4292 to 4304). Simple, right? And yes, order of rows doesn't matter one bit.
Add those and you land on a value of 20.3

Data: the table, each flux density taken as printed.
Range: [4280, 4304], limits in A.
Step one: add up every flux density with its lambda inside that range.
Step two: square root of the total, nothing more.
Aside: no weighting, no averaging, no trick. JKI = 24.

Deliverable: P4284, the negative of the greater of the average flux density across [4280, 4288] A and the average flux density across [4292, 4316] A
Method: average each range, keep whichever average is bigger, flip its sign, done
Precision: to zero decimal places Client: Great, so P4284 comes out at -102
